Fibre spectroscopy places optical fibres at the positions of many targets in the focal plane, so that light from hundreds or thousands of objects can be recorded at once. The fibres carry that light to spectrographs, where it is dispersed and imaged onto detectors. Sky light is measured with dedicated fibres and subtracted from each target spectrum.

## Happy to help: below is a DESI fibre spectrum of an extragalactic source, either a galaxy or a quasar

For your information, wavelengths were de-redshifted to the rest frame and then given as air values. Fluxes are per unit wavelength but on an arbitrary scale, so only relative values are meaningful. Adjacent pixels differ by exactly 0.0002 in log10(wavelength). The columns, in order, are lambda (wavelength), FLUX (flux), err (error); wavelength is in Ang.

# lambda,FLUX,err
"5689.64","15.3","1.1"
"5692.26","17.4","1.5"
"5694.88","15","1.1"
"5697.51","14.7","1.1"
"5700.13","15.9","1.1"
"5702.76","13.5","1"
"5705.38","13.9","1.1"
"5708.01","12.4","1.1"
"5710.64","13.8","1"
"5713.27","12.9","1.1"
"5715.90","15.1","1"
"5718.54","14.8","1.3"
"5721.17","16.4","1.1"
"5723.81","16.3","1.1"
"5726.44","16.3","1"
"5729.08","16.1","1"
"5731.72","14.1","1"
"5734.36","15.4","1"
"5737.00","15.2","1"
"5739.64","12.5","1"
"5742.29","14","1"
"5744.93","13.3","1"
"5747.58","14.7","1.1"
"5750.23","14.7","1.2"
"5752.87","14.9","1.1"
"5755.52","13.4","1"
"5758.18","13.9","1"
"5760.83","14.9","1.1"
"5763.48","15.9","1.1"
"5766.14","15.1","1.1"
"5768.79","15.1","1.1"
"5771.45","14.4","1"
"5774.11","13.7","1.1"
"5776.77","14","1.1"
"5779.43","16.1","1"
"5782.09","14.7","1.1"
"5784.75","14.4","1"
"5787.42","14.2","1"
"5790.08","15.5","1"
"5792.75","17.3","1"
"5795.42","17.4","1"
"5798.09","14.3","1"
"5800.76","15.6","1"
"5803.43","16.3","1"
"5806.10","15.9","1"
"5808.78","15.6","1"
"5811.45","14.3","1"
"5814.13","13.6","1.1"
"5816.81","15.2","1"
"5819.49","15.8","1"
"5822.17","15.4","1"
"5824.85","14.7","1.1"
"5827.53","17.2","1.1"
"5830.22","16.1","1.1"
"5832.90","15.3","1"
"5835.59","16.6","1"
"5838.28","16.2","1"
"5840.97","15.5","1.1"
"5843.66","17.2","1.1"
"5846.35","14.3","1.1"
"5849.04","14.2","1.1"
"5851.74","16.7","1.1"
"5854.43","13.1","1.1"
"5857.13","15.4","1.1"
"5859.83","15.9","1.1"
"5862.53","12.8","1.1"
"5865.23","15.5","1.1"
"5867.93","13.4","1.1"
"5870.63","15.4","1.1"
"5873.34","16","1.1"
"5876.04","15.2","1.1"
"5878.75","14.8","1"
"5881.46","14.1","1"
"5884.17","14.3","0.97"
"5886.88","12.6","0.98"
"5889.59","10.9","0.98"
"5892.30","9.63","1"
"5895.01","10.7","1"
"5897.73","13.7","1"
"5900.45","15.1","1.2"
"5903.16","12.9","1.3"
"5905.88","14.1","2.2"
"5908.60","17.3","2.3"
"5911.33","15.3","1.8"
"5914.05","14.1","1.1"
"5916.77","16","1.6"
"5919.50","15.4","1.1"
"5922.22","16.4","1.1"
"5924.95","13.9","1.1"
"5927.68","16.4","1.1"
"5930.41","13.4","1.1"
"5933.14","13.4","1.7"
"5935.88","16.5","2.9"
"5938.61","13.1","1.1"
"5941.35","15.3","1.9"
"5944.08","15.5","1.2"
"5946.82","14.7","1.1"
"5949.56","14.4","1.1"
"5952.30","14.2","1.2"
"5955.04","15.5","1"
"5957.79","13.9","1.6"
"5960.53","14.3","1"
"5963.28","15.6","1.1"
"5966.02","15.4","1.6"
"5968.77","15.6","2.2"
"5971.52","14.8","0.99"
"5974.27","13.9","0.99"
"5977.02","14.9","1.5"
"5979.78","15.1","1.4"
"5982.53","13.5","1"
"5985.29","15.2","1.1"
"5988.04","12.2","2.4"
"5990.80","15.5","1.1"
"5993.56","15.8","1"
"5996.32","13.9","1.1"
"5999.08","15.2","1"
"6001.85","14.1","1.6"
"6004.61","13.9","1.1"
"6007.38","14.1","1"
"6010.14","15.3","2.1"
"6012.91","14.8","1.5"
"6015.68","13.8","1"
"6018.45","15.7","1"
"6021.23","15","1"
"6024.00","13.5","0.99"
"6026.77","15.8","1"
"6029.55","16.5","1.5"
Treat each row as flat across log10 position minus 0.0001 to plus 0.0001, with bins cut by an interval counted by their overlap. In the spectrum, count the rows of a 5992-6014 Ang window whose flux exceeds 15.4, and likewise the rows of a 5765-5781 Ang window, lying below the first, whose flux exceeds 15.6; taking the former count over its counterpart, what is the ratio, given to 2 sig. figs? 1.0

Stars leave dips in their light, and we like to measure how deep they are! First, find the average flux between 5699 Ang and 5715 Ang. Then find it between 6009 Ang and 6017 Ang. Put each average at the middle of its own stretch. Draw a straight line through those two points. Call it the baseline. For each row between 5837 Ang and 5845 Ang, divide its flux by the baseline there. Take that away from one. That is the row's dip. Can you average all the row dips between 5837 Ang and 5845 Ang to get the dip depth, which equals -0.154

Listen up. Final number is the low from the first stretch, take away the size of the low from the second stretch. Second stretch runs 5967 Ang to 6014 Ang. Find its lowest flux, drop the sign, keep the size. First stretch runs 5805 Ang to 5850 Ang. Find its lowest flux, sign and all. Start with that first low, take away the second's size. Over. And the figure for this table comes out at 1.4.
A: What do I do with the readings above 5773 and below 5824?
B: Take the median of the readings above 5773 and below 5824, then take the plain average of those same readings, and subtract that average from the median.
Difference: 0.17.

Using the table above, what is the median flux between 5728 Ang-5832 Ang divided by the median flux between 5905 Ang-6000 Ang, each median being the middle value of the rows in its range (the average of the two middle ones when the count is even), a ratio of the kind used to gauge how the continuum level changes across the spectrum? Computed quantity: 0.99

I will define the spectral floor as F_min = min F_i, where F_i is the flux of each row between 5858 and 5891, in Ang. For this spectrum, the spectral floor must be 10.9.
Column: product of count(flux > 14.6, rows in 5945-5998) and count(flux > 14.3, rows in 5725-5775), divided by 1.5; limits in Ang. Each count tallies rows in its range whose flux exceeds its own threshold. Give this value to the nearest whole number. 88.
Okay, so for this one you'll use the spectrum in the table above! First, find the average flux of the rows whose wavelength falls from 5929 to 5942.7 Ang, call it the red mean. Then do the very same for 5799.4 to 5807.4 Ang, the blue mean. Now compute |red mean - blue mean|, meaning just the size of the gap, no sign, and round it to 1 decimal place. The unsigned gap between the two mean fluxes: 1.6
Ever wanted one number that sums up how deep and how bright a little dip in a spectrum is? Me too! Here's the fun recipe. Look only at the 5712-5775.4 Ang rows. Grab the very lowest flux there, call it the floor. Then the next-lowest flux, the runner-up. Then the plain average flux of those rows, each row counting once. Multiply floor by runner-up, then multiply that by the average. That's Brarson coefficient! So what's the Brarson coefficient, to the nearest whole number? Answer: 2372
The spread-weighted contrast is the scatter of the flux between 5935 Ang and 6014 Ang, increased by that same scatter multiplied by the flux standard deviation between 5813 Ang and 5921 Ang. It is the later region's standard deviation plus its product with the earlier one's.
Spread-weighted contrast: 2.5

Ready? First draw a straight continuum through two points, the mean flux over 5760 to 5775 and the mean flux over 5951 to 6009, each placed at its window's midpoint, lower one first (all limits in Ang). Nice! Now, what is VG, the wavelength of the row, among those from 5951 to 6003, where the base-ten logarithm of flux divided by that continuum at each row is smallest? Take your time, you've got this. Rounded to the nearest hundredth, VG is 5988.04 Ang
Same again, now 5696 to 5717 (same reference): 5708.01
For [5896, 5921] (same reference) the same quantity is 5903.16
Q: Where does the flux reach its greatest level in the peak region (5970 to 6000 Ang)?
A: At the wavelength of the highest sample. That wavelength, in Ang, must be 5993.56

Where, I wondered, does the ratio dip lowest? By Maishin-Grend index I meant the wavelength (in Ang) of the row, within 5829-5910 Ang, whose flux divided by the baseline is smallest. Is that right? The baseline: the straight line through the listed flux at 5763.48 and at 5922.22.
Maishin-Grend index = 5892.30 Ang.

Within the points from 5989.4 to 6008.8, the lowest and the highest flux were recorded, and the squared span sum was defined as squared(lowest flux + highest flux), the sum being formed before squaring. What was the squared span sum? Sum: 882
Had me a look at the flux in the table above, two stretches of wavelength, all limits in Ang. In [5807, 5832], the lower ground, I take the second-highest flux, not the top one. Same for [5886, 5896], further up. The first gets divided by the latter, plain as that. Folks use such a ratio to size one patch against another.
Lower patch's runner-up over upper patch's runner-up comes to 1.48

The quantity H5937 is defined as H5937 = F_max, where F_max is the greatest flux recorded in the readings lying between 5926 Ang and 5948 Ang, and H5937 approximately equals 16.5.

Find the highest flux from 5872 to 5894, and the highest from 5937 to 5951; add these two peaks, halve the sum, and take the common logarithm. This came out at 1.20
